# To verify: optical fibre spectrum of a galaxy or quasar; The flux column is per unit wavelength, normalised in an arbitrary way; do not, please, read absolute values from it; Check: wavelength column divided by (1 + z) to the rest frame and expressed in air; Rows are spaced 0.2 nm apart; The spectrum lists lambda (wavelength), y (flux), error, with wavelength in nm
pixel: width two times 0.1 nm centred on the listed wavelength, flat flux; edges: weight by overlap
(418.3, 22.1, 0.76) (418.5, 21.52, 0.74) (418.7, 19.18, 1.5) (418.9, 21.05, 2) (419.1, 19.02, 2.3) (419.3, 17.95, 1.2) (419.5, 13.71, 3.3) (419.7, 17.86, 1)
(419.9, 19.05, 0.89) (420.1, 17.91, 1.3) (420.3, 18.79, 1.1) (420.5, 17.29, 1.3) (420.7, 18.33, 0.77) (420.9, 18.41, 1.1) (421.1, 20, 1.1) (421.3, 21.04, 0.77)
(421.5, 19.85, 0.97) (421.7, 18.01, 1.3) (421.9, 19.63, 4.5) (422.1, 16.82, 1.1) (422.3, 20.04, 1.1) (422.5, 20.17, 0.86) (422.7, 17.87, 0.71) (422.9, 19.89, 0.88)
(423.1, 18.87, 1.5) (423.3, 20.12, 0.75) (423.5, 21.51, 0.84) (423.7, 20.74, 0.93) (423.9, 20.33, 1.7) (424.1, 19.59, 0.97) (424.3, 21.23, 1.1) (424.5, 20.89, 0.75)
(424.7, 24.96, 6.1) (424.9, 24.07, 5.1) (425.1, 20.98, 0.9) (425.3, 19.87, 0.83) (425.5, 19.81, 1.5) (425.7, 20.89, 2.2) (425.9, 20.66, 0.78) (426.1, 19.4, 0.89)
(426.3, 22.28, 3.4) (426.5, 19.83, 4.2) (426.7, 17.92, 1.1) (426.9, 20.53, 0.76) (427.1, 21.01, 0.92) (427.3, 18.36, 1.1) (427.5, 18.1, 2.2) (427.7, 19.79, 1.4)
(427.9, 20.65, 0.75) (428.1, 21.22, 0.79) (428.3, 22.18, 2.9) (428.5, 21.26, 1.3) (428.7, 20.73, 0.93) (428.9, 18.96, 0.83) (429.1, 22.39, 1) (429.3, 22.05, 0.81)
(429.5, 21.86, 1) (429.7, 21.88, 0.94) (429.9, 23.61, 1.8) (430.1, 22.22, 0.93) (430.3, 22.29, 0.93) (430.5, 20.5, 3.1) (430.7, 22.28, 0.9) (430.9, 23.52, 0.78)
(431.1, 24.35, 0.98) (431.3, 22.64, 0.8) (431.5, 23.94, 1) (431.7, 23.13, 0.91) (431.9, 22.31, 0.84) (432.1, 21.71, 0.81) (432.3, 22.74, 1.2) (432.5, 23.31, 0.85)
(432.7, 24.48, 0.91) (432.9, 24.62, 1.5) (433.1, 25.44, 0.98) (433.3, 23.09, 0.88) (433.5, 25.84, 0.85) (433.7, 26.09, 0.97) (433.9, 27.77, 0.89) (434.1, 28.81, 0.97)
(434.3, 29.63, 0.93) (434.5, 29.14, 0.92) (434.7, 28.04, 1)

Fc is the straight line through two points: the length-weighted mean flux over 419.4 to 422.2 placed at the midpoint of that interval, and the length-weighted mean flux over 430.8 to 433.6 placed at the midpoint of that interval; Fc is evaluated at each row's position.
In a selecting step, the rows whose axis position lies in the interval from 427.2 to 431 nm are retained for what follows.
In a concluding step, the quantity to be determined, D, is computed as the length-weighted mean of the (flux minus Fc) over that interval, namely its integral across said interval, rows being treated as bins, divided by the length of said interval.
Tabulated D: -1.0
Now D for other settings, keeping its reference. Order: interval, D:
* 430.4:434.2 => 0.3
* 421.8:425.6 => 0.7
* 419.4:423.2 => 0.0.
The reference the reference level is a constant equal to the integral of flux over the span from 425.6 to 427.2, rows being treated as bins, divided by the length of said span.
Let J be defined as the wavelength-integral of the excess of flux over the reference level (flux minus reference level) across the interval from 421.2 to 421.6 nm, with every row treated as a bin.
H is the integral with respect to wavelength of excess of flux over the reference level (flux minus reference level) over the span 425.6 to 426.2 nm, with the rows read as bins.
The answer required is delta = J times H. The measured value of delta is 0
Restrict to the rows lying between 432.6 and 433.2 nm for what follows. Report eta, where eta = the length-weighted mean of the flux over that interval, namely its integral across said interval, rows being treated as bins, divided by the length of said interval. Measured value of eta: 24.8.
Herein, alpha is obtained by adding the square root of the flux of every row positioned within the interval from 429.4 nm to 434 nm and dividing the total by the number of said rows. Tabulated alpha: 4.8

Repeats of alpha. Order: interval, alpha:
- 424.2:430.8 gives 4.6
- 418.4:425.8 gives 4.4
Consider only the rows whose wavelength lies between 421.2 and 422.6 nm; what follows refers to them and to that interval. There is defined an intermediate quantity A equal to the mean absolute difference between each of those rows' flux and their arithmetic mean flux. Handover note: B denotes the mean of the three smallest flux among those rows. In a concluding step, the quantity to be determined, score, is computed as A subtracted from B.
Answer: 17.0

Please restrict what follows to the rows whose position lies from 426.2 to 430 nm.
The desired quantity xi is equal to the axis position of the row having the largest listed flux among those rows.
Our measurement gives 429.9 nm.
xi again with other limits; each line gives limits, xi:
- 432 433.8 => 433.7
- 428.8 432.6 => 431.1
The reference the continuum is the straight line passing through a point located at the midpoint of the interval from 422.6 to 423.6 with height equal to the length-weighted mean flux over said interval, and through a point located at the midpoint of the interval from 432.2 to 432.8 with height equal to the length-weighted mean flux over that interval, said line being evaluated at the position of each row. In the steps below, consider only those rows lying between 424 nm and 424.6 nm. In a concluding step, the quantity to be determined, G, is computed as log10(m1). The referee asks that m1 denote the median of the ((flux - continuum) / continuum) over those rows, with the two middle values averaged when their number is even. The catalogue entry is -1.5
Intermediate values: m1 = 0.033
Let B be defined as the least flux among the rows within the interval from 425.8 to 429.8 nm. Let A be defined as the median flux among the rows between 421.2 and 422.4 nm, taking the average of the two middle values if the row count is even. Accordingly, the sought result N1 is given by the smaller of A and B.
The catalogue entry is 17.9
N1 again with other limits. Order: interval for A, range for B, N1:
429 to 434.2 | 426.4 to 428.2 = 17.9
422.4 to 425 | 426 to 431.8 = 17.9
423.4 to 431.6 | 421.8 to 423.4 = 16.8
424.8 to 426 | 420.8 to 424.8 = 16.8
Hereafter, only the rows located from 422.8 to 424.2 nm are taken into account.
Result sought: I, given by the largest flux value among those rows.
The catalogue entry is 21.51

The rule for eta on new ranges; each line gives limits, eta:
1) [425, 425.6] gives 20.2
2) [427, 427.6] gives 19.2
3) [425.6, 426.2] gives 20.3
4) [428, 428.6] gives 21.6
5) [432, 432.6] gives 22.6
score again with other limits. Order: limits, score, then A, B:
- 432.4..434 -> 22.4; 1.2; 23.6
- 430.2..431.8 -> 20.8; 0.9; 21.7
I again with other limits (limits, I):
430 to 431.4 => 24.35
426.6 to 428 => 21.01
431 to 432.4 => 24.35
